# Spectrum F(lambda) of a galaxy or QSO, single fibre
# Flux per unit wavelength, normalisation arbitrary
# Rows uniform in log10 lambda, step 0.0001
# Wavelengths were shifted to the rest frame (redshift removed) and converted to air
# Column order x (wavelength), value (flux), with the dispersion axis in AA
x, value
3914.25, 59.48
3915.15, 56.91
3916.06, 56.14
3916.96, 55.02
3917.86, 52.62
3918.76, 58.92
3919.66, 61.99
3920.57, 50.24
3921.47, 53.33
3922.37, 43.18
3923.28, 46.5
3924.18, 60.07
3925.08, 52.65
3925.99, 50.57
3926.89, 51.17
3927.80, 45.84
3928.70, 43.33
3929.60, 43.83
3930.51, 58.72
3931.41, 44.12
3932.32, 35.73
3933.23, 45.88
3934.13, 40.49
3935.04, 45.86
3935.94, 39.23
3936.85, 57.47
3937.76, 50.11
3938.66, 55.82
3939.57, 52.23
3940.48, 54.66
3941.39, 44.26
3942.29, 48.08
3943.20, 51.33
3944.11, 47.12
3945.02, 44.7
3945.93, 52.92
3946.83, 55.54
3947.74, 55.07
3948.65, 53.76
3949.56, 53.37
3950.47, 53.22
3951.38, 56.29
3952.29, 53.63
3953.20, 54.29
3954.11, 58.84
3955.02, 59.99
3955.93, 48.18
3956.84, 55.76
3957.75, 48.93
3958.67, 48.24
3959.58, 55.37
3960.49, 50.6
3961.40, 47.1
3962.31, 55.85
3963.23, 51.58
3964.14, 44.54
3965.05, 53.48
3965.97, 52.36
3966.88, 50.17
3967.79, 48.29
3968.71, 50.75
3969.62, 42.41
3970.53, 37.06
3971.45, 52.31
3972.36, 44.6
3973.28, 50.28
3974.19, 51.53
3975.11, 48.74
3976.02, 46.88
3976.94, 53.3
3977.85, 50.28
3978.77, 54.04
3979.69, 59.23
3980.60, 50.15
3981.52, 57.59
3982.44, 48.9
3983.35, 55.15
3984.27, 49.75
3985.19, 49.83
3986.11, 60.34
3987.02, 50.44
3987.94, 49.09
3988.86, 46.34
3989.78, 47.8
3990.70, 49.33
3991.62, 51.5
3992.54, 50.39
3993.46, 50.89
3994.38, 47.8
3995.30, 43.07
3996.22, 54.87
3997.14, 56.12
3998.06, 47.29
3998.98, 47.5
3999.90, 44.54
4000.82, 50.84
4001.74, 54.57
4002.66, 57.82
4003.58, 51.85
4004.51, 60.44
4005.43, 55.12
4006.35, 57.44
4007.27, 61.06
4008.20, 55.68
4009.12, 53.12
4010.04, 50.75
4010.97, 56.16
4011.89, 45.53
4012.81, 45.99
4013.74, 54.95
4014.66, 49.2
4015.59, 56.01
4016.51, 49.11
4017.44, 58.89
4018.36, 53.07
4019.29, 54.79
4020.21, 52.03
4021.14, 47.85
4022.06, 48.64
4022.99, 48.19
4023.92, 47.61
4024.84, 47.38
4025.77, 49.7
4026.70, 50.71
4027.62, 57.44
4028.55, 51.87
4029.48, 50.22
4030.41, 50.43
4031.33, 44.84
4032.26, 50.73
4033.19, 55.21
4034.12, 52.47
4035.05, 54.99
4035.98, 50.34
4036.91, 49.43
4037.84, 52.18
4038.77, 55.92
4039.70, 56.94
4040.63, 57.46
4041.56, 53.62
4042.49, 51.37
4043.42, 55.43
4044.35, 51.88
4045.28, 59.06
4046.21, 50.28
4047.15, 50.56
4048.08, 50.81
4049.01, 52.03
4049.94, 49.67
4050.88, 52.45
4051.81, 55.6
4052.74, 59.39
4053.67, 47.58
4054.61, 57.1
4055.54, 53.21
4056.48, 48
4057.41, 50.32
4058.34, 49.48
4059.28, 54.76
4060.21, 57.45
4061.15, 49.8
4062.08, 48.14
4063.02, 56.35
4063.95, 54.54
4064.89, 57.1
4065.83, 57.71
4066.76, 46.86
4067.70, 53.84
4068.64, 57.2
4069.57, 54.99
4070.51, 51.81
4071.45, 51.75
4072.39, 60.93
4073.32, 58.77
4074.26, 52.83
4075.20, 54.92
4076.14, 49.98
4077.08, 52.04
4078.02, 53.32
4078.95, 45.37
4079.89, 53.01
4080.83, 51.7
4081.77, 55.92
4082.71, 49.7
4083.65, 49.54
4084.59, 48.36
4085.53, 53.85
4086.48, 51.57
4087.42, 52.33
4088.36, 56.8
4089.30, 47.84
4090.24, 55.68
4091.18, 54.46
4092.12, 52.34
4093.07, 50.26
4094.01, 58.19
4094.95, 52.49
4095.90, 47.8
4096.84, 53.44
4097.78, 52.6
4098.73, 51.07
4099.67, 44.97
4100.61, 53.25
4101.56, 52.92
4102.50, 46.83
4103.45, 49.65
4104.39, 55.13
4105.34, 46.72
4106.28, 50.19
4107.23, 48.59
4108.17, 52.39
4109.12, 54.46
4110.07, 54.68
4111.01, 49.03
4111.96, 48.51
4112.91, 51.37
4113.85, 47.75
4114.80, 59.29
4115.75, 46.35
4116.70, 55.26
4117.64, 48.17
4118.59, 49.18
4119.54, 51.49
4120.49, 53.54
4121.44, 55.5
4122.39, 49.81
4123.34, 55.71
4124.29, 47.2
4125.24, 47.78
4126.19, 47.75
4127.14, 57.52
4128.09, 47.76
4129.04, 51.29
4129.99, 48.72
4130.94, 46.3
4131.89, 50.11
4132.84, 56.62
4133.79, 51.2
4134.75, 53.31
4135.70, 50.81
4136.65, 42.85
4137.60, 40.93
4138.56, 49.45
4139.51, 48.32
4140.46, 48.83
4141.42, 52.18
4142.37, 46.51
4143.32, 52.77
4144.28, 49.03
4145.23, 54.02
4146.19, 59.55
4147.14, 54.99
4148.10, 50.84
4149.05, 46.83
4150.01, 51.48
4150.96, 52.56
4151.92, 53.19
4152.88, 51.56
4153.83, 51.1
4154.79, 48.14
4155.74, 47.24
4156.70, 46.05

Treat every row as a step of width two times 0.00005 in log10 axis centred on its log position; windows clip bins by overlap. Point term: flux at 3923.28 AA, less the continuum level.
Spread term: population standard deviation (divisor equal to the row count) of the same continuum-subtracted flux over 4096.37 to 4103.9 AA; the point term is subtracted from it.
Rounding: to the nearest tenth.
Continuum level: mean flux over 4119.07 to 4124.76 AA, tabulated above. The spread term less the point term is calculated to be 8.7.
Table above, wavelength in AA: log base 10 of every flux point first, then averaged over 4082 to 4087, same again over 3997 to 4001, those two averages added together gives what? 3.39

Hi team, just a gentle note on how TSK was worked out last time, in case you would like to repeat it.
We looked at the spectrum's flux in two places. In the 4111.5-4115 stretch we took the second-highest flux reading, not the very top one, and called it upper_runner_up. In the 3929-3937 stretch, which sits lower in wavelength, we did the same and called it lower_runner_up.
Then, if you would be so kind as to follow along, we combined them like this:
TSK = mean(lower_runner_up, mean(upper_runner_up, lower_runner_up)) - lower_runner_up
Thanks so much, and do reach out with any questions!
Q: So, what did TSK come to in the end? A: -1.5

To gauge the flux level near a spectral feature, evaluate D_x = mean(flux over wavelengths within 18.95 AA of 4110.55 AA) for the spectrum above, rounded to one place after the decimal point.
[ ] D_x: 51.2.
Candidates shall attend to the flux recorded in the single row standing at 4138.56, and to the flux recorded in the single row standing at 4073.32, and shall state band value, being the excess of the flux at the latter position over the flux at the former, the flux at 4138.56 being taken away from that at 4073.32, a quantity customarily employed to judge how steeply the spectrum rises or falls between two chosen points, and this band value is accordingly 9.3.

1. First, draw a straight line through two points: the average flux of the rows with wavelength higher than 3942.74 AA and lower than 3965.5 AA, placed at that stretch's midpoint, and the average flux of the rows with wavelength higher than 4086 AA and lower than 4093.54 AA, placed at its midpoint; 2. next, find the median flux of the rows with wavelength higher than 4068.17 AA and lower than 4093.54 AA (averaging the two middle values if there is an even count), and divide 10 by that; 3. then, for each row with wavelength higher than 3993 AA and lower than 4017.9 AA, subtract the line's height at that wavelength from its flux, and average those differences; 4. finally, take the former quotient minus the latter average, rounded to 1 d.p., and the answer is 0.2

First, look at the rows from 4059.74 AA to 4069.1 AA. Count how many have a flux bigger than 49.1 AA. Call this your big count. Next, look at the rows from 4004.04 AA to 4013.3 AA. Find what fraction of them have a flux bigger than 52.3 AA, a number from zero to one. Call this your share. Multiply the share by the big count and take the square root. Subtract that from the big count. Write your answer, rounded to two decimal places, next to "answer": 5.63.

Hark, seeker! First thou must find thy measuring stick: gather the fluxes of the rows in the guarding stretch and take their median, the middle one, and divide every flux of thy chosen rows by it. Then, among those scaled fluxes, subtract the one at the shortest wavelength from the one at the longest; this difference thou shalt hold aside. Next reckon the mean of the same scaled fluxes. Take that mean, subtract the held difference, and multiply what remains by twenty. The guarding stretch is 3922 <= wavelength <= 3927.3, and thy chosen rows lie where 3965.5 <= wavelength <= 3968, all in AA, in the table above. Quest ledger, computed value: 21.4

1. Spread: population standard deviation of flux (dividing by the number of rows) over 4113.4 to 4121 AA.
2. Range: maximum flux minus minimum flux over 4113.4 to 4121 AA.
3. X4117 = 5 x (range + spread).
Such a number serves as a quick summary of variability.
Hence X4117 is 85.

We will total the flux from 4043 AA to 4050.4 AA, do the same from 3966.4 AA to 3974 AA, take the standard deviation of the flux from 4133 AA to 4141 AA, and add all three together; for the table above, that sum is 800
